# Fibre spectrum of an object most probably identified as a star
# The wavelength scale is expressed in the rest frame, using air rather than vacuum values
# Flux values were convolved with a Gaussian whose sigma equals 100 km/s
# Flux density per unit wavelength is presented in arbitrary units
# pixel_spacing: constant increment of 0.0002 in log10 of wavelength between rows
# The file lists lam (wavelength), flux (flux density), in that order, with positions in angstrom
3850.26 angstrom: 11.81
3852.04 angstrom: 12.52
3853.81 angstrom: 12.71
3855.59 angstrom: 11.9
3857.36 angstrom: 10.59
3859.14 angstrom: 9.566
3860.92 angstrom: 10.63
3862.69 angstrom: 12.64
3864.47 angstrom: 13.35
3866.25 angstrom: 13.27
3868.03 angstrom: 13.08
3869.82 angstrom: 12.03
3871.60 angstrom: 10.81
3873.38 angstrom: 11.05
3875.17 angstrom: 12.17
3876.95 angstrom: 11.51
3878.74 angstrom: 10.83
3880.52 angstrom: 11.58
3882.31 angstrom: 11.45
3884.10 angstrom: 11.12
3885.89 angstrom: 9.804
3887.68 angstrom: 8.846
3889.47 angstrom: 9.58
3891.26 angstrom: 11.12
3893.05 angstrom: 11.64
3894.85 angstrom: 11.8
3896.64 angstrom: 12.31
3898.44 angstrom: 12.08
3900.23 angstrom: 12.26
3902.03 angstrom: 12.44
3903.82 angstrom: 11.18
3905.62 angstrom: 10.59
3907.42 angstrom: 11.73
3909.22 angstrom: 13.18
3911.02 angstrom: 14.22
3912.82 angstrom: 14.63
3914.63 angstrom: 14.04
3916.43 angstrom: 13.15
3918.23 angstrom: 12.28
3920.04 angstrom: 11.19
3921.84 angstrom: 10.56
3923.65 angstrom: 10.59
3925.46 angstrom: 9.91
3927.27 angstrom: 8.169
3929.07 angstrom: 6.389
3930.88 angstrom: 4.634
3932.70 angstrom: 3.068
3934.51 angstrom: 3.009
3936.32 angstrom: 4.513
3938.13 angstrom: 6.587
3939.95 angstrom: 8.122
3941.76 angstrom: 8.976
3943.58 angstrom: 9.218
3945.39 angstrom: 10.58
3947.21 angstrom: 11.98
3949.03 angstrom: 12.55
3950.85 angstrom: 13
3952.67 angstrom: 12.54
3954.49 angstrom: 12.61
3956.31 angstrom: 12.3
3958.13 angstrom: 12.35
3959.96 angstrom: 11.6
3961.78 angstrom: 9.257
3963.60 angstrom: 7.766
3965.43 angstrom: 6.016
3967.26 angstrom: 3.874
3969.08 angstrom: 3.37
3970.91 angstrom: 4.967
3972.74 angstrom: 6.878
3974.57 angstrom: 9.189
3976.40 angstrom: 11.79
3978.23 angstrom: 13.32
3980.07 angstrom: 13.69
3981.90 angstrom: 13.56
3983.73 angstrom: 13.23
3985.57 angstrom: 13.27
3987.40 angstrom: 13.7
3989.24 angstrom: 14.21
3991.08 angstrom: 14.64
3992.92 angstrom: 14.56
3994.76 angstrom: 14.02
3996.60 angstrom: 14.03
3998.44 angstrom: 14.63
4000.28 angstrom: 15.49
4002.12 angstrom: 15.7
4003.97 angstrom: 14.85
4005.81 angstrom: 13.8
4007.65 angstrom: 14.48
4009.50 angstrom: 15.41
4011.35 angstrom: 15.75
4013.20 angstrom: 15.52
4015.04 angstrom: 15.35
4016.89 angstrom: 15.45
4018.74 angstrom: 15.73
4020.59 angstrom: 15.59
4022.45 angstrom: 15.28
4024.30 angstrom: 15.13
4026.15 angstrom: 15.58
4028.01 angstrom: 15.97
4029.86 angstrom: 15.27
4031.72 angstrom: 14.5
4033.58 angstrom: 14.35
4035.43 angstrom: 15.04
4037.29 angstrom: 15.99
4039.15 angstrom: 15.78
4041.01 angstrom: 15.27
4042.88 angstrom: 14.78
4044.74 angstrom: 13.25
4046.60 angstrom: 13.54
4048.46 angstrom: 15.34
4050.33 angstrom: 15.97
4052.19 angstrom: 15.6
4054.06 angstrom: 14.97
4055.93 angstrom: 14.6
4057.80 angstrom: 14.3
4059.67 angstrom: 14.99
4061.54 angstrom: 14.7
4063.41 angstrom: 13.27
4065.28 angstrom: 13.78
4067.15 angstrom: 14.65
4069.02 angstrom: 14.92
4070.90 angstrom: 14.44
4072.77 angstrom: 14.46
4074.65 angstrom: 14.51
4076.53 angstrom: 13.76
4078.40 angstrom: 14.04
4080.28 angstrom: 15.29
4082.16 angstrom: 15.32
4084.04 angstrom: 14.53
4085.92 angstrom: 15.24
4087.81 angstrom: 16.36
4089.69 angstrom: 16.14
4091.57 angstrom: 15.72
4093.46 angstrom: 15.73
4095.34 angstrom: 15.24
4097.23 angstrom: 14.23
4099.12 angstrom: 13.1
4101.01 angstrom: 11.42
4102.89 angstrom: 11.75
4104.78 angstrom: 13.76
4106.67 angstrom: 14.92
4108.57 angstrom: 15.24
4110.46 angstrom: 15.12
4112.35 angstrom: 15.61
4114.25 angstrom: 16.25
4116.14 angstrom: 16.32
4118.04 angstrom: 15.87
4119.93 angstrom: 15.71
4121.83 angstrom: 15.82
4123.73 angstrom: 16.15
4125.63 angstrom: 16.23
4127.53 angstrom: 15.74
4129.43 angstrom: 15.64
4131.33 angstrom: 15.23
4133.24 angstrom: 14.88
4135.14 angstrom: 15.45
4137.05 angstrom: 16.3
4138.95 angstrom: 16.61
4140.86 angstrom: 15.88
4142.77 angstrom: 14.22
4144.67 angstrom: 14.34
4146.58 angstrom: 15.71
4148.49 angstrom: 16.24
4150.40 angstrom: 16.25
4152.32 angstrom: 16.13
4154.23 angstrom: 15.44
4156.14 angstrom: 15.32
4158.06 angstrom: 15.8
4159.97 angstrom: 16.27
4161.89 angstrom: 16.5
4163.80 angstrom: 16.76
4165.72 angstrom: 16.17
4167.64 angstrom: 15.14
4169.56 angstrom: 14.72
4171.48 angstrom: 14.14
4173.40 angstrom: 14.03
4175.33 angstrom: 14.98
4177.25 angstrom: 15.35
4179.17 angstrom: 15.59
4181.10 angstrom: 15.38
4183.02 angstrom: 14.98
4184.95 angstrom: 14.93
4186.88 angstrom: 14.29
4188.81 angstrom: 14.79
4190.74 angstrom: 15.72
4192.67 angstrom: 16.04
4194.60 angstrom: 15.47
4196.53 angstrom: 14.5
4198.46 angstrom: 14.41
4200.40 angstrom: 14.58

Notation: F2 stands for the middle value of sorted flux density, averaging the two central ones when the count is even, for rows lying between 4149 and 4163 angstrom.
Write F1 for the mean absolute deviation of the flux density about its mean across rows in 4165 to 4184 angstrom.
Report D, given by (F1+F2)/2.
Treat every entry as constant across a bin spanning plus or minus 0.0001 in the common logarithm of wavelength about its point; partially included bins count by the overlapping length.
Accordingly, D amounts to 8.3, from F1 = 0.5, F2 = 16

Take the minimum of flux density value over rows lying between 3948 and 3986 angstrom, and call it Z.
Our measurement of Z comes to 3.37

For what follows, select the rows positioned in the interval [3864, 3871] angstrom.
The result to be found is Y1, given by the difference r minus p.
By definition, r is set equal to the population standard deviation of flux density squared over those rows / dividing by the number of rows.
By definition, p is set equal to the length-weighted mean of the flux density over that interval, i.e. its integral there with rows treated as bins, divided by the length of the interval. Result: 1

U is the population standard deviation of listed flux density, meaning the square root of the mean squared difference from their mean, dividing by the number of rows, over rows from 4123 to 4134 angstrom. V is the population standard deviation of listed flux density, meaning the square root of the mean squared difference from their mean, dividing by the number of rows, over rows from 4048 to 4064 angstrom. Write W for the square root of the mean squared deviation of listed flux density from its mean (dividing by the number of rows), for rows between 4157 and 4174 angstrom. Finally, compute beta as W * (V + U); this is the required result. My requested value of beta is 1.2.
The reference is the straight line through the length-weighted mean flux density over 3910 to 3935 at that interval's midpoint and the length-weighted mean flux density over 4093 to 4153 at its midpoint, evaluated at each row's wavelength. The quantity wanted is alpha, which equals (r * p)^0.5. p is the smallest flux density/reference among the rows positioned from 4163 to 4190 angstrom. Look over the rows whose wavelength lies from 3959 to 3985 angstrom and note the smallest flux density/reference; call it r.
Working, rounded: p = 0.84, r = 0.3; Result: 0.507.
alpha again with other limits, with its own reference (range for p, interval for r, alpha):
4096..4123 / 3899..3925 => 0.916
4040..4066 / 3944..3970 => 0.545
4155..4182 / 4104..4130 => 0.889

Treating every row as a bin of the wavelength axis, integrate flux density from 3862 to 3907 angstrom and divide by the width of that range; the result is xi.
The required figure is 12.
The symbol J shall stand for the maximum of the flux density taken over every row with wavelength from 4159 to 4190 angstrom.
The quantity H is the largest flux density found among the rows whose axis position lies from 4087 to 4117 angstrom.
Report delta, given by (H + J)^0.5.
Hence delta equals 5.75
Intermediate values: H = 16.36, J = 16.76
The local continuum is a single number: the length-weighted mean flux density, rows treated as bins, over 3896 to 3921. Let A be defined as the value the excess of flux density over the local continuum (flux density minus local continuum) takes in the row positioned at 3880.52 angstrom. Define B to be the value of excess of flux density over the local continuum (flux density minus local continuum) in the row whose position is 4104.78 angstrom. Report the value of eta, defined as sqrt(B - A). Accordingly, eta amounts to 1.48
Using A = -0.9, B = 1.2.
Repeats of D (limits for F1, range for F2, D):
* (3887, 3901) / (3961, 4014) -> 7.4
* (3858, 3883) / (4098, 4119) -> 8.0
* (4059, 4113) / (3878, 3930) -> 6.1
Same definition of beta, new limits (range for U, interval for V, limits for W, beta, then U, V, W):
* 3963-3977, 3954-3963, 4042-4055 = 3.7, 2.6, 1.23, 0.95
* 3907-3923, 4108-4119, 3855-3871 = 2.3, 1.3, 0.46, 1.28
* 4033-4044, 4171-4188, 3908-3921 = 1.2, 0.6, 0.54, 1.11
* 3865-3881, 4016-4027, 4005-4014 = 0.8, 0.9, 0.20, 0.74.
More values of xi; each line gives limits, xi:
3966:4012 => 12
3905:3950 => 10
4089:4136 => 15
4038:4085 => 15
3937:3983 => 10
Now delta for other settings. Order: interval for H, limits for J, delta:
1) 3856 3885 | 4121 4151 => 5.47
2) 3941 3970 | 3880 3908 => 5.04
